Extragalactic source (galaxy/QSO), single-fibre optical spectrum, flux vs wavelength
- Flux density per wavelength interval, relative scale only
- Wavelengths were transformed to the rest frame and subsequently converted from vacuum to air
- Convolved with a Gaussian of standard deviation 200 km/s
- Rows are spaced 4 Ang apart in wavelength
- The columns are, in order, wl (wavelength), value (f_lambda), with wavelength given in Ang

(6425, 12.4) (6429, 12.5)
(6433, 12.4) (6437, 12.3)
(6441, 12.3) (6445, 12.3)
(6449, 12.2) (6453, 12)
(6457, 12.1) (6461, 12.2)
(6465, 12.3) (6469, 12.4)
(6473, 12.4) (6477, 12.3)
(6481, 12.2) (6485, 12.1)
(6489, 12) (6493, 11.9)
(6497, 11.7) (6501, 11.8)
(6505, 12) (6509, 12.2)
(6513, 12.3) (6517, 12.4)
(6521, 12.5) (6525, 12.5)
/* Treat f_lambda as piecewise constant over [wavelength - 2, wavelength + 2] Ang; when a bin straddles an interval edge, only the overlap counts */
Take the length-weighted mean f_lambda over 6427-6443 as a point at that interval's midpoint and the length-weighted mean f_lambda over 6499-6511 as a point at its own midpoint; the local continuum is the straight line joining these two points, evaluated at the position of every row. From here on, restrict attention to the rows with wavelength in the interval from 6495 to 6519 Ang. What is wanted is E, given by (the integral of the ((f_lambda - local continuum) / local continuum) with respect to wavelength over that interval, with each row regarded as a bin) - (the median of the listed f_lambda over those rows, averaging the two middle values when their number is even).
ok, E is -11.9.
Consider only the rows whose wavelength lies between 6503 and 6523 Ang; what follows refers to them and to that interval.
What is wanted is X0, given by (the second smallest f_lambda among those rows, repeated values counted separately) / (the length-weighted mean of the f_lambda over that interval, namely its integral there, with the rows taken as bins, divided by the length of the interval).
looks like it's 0.993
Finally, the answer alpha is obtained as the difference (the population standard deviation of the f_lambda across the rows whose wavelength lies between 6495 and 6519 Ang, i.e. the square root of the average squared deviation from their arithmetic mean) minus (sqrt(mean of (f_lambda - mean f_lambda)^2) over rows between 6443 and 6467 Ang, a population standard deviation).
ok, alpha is 0.15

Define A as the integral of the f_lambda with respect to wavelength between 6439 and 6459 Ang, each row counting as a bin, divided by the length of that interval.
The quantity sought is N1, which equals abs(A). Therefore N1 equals 12.2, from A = 12.2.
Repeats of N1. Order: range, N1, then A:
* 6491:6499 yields 11.8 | 11.8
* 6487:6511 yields 11.9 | 11.9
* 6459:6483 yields 12.3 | 12.3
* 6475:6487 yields 12.2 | 12.2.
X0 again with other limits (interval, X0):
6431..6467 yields 0.989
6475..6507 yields 0.983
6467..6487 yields 0.993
